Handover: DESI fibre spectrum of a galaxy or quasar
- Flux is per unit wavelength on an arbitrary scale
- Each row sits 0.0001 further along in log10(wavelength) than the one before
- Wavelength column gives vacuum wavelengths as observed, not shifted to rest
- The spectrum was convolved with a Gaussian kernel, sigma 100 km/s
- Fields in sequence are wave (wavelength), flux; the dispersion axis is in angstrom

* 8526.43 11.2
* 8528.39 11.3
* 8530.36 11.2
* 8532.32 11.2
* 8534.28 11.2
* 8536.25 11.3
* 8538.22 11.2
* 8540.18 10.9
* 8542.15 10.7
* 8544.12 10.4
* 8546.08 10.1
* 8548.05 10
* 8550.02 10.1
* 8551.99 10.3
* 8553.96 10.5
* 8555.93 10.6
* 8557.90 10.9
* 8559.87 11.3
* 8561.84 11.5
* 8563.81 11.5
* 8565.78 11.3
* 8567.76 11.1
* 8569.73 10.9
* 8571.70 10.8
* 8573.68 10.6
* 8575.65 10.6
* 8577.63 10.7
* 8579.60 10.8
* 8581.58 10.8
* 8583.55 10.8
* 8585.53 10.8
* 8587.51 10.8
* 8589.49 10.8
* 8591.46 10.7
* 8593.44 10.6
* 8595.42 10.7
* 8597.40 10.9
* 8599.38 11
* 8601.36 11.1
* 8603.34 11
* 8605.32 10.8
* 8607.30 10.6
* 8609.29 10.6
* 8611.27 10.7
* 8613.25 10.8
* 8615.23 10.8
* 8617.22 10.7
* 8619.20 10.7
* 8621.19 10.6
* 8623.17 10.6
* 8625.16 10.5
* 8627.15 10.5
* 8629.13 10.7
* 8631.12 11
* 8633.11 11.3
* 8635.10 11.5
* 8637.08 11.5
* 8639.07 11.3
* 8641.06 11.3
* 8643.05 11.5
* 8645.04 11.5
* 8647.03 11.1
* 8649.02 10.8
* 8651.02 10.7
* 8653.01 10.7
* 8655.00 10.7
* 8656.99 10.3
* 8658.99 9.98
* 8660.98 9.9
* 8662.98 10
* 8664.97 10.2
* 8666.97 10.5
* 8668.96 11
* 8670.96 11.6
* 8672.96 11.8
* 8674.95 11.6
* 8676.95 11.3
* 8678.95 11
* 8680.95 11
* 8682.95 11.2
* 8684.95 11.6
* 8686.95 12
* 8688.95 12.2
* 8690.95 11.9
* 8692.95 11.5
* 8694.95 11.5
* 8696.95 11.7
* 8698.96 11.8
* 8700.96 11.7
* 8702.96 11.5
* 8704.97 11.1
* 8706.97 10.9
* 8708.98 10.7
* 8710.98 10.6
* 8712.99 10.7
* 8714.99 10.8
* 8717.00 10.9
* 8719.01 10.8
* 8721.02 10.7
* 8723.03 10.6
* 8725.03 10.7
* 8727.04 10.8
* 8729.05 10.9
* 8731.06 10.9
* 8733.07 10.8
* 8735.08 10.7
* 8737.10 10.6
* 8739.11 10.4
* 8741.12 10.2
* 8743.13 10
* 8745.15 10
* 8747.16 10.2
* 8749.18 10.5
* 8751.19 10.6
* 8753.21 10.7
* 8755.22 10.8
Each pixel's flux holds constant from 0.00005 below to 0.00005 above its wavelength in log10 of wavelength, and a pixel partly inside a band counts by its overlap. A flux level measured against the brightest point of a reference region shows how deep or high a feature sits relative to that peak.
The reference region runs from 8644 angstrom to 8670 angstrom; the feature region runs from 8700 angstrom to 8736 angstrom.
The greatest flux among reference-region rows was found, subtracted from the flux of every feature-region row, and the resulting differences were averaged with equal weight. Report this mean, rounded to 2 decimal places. -0.62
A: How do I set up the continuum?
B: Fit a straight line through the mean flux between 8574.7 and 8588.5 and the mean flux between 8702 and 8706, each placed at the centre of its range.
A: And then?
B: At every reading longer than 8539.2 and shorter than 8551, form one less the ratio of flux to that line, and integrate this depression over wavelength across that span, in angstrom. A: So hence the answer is 0.3 angstrom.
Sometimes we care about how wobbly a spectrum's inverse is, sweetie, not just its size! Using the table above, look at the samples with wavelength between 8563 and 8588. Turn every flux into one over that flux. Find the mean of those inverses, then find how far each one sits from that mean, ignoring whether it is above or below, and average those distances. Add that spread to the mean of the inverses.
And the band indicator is 0.0935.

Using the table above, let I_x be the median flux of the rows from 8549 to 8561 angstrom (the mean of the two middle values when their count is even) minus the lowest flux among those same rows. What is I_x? 0.45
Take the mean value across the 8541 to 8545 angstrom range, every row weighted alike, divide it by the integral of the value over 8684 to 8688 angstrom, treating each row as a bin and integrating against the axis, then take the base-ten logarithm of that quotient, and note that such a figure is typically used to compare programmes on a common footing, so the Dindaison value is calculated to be -0.651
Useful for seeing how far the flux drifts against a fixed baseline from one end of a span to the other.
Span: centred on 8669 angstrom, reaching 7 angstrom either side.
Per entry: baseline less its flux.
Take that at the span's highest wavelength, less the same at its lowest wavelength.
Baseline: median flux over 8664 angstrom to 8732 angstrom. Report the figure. -1.6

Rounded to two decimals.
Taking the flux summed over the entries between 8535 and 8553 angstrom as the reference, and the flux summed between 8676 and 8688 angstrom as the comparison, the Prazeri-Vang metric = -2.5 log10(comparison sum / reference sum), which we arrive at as 0.36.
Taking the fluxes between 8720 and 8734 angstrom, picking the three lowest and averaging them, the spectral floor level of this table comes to 10.7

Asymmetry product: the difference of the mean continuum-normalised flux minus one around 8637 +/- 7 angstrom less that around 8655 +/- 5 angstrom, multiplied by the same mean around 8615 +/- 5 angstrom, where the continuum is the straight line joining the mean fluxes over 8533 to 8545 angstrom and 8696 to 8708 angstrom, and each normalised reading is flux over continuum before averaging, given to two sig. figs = -0.0032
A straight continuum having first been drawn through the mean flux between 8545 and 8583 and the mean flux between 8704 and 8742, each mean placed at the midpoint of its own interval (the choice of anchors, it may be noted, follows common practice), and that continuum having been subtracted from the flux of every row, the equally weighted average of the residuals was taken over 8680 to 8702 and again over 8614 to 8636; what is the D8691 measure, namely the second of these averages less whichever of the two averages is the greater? -0.85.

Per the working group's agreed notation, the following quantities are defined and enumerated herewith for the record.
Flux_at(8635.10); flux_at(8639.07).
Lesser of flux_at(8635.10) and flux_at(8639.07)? 11.3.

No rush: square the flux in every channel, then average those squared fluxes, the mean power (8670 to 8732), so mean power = 126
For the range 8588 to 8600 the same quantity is 116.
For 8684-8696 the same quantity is 139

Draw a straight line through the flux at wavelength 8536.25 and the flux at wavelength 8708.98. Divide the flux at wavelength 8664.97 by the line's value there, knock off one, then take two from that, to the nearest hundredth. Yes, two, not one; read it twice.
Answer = -2.06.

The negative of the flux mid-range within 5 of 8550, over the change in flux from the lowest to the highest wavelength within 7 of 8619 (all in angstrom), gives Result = 34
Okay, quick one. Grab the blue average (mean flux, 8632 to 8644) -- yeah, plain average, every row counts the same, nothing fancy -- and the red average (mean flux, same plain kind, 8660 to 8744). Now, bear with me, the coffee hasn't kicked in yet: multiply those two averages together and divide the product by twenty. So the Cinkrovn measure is 6.3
